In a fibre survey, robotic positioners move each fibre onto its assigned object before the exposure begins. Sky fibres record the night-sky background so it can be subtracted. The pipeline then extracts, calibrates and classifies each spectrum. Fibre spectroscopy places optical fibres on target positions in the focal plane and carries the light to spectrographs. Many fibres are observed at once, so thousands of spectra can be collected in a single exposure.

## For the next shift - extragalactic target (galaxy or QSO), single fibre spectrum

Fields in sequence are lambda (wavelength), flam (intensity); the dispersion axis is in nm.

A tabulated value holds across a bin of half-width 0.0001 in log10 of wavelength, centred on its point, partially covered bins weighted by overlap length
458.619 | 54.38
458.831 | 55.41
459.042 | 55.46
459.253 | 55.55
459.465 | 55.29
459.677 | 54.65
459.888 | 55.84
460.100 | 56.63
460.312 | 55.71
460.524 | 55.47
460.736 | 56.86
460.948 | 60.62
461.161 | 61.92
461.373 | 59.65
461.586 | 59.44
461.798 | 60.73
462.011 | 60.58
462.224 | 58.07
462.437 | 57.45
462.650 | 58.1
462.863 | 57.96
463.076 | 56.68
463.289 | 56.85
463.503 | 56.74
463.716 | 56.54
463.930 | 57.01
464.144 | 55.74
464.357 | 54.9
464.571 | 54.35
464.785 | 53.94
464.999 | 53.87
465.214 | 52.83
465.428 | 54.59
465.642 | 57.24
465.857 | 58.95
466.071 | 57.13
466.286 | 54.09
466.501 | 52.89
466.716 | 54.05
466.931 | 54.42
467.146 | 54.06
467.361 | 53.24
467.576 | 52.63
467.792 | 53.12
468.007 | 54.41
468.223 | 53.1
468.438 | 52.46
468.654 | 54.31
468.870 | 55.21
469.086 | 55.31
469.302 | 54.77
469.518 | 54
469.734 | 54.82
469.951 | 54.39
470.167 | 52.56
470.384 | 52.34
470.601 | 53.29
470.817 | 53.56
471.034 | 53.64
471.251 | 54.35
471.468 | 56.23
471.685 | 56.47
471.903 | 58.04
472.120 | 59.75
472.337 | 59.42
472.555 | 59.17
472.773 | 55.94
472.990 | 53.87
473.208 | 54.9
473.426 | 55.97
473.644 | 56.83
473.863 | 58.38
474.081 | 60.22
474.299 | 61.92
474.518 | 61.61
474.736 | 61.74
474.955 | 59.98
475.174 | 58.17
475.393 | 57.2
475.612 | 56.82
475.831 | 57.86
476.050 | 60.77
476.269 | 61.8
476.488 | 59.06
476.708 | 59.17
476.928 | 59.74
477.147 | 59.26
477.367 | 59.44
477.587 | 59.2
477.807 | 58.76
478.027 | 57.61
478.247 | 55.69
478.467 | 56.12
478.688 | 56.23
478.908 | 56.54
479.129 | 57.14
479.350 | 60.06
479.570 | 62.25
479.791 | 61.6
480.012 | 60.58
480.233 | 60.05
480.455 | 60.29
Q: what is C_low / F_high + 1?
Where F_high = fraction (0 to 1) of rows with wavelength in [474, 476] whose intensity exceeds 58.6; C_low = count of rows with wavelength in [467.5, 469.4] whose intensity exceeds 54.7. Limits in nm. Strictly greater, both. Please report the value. 6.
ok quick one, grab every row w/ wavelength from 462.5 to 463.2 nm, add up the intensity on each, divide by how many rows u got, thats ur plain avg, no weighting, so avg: 57.6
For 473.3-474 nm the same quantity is 57.1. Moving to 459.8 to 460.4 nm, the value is 56.1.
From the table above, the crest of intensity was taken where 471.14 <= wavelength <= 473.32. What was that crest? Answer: 59.75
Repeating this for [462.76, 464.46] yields 57.96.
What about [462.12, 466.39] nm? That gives 58.95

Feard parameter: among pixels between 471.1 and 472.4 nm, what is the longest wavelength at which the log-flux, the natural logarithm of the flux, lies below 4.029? 471.251 nm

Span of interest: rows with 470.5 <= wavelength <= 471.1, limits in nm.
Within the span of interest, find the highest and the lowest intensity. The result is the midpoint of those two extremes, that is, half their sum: 53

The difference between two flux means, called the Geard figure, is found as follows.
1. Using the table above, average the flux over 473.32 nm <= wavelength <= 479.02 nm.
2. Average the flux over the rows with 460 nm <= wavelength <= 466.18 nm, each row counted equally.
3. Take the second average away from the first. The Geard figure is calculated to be 1.6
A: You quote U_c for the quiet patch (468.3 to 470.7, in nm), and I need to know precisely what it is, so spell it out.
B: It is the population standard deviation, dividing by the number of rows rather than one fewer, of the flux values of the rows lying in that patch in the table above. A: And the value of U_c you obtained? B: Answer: 1.1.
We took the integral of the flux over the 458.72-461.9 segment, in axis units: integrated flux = 182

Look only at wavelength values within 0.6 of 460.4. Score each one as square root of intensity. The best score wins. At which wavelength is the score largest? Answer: 460.948 nm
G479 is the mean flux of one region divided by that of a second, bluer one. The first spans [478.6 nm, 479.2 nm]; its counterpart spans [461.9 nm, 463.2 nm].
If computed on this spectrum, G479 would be 0.97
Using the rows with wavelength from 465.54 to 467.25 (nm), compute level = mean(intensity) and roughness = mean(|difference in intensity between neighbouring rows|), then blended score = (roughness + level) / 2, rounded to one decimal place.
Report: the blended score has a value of 28.4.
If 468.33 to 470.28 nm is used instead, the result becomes 27.6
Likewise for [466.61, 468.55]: 27.1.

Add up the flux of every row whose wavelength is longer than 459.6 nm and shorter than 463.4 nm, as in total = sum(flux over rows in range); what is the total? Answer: 1043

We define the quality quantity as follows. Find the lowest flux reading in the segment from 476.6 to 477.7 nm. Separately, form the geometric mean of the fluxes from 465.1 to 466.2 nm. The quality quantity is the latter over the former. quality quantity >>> 0.95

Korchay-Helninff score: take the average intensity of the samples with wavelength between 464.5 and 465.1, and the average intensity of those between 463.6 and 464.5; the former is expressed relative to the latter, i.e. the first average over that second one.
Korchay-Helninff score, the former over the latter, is 0.96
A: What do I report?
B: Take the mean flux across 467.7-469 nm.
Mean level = 53.8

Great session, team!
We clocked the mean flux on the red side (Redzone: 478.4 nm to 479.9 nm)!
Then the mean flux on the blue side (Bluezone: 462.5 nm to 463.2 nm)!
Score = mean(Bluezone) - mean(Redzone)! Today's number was -1.0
